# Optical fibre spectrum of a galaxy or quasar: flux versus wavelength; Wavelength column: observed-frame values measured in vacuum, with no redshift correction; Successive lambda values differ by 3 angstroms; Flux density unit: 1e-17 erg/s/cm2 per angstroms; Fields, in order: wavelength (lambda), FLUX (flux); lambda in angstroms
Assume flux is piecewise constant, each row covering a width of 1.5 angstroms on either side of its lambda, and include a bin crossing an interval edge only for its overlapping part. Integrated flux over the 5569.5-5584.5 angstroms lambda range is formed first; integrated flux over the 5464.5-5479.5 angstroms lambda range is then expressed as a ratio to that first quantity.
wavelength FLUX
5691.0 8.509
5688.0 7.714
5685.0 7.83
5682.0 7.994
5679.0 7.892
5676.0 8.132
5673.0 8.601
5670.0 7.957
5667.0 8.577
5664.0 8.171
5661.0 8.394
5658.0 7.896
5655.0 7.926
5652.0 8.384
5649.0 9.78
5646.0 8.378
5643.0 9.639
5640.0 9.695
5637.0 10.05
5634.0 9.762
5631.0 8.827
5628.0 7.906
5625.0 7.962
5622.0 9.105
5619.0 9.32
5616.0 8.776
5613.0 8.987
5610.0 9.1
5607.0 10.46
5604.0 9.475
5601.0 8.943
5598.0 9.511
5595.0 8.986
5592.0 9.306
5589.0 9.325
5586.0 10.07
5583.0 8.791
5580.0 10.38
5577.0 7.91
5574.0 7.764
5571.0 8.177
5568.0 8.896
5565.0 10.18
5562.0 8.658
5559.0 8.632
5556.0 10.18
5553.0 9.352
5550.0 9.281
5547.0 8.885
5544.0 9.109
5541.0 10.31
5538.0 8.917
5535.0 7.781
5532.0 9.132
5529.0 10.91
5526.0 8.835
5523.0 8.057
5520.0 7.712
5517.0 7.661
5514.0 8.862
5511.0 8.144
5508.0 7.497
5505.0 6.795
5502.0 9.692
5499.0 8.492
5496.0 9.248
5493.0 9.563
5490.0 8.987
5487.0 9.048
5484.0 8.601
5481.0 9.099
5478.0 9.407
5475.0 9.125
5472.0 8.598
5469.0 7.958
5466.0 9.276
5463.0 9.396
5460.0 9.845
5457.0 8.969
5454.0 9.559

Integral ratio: 1.03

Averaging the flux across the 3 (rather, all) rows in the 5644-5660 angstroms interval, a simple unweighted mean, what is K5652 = 8.5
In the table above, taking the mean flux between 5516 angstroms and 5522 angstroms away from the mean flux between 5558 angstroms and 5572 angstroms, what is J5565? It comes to 1.2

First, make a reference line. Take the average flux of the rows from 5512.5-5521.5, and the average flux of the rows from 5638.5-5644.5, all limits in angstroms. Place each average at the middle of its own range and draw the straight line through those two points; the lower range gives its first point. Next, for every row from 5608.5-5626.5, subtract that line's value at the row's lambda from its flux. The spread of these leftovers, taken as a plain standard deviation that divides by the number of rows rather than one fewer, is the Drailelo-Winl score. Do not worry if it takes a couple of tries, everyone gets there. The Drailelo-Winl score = 0.48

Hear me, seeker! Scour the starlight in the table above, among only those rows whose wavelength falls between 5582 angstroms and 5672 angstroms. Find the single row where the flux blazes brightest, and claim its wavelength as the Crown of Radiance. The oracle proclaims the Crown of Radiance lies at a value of 5607.0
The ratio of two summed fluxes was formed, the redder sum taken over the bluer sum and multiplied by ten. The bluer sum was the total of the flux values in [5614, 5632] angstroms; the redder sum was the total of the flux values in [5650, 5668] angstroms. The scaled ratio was 9.5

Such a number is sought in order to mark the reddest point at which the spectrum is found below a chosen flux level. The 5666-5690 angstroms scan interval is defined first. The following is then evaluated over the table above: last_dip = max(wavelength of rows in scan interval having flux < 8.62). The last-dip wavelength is 5688.0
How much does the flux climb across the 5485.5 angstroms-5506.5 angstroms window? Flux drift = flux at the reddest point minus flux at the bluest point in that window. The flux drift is -2.3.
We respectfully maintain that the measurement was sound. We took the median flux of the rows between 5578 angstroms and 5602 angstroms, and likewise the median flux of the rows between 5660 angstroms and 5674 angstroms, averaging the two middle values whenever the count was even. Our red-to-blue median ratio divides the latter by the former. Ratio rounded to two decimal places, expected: 0.90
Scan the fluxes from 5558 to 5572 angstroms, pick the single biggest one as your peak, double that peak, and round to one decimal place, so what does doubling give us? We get 20.4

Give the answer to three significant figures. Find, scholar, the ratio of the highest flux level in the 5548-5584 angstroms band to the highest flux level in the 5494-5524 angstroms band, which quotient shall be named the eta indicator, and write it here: 1.07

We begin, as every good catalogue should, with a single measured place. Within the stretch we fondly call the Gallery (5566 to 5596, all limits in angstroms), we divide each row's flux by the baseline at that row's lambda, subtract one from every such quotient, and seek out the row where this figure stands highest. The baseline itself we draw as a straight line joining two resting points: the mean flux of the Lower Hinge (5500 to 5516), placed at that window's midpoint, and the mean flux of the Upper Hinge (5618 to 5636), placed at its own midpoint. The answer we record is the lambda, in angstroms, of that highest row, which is 5580.0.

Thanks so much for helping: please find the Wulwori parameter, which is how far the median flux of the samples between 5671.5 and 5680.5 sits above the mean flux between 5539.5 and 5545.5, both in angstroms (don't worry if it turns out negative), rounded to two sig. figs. -1.6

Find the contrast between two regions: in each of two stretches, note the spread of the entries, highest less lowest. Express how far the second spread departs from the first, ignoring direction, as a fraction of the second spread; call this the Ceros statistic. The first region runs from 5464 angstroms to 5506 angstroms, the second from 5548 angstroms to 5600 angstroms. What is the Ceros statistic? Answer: 0.11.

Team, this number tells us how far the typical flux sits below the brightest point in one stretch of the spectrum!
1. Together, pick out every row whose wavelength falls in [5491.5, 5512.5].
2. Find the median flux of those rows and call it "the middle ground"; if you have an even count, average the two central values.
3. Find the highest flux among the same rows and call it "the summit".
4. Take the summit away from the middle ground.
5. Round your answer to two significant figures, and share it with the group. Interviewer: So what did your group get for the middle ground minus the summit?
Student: -1.2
